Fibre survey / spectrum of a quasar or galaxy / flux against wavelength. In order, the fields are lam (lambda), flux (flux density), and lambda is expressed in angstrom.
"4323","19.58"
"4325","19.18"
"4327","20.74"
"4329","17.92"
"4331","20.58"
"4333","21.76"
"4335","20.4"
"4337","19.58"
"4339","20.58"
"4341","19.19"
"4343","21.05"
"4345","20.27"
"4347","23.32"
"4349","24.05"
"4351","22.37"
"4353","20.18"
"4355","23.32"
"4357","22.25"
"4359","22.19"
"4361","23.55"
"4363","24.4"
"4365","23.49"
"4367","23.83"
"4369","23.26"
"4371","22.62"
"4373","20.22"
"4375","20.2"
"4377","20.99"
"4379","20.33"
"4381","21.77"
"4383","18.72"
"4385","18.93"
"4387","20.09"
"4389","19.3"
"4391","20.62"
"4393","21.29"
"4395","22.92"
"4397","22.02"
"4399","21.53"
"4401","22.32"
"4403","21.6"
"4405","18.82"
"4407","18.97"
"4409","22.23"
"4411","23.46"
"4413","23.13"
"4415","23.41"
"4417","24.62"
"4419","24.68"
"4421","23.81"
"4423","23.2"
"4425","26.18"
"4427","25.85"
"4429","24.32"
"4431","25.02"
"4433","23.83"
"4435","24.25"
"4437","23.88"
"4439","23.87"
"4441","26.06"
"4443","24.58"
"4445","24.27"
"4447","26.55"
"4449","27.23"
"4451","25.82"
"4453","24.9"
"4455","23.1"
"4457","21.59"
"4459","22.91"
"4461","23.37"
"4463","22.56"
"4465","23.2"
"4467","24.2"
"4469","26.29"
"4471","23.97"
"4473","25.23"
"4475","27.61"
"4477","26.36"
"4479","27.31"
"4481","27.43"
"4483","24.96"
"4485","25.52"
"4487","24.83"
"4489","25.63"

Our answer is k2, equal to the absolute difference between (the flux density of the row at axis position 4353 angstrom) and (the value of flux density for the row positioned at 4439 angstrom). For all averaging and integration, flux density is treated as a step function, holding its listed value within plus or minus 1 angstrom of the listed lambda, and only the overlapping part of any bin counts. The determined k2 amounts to 3.7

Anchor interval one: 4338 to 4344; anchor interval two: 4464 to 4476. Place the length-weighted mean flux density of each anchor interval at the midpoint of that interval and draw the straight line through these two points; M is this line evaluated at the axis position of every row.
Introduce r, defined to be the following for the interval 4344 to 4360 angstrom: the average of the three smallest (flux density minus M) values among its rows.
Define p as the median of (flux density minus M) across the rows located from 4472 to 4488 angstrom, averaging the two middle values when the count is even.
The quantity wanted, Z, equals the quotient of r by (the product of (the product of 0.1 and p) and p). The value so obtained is 7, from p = 0.53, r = 0.2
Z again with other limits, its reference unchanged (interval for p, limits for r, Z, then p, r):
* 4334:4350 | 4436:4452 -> 2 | 0.37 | 0.0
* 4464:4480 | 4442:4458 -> -52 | 0.53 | -1.4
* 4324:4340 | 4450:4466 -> -175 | 0.37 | -2.3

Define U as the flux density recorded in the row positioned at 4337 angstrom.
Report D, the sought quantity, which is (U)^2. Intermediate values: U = 19.58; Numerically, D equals 383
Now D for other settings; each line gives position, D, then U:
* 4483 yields 623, 24.96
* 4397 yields 485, 22.02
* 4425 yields 685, 26.18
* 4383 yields 350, 18.72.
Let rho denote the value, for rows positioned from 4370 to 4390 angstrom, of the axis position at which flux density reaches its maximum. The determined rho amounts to 4371 angstrom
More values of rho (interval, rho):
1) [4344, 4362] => 4349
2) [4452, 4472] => 4469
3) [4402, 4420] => 4419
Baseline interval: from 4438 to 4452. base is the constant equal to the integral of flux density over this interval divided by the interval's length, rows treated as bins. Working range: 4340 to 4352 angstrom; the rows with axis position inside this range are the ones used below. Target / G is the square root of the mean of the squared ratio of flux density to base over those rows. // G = 0.854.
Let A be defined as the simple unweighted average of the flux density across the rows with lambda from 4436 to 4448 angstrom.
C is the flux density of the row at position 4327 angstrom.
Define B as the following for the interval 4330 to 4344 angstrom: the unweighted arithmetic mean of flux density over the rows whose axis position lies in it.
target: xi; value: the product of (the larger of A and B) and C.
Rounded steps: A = 24.9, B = 20.4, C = 20.74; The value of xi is 516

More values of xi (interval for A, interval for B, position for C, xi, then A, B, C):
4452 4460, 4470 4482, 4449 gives 717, 23.1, 26.3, 27.23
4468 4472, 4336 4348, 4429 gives 611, 25.1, 20.7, 24.32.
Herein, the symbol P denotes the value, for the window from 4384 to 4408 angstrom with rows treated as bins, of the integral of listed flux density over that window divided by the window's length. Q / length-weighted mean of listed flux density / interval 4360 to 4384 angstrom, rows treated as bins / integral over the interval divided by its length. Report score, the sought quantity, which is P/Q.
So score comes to 0.94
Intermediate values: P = 20.7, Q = 21.9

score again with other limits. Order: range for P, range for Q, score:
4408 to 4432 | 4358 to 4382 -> 1.09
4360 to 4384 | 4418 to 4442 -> 0.89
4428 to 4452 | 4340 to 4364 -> 1.13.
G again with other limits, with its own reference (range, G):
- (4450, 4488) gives 0.975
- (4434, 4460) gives 0.965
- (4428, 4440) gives 0.950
